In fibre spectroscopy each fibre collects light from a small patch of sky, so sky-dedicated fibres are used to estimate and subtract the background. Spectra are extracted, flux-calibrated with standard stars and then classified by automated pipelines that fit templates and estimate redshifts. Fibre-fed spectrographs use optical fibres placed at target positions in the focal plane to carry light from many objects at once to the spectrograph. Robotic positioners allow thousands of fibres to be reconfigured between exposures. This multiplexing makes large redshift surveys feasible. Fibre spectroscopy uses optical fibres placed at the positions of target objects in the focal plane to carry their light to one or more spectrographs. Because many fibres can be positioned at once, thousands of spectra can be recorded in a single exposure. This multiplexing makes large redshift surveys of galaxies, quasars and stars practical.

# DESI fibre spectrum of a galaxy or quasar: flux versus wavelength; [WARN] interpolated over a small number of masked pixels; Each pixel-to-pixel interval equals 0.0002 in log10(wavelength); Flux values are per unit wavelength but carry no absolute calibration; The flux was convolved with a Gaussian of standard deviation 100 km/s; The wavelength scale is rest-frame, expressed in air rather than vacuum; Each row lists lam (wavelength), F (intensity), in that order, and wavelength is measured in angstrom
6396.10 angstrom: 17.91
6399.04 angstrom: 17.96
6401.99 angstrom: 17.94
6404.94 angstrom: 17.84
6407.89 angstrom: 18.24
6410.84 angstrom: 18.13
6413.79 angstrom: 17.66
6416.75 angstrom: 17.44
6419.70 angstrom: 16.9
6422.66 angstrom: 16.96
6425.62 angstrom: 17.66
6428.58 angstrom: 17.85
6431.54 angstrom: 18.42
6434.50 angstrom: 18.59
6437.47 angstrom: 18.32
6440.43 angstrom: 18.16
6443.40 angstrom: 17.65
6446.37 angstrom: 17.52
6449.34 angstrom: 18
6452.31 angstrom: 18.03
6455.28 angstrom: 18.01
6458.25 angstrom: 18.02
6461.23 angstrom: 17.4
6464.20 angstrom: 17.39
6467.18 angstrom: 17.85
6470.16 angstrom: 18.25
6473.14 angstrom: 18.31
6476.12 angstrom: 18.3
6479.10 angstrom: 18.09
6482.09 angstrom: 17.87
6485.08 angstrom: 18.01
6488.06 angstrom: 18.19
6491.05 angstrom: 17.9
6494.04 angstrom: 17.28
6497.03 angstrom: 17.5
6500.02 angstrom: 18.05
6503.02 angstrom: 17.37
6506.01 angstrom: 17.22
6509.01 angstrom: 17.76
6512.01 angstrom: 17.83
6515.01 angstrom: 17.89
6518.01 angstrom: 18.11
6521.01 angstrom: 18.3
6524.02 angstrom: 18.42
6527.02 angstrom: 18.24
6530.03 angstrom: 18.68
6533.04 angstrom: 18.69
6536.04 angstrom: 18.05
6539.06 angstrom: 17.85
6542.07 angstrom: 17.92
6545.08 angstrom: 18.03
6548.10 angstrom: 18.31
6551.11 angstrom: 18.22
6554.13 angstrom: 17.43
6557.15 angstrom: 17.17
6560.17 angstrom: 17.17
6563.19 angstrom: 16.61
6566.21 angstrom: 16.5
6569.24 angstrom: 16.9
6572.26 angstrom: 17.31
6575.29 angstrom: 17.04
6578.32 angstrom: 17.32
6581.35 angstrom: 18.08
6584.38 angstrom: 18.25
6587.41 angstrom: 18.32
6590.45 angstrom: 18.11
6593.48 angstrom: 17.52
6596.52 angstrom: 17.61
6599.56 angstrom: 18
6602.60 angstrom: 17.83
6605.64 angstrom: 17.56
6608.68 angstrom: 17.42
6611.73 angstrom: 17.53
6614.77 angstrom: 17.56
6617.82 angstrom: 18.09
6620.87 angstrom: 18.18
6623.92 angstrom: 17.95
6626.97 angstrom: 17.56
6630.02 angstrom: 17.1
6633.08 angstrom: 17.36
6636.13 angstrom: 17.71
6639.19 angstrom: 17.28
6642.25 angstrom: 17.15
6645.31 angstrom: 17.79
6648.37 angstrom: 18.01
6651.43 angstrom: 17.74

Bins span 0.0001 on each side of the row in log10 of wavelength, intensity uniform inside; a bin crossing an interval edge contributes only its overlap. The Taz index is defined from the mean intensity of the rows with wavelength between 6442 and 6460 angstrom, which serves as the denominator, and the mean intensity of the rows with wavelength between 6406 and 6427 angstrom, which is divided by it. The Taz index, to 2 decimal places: 0.98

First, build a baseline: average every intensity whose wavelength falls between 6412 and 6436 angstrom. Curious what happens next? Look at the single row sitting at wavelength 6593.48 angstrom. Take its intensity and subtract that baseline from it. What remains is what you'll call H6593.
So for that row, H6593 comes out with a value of -0.2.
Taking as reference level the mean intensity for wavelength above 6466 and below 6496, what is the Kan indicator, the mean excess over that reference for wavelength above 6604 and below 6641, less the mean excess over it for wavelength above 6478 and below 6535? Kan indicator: -0.36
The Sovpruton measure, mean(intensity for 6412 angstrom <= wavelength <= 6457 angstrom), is 17.8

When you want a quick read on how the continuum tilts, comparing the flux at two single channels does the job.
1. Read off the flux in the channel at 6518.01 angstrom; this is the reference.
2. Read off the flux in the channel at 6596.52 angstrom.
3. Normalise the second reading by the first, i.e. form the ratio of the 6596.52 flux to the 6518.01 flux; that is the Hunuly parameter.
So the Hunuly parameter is 0.97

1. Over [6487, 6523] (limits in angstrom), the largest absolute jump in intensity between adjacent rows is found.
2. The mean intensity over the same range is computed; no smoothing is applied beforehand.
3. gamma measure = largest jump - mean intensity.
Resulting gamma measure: -17.1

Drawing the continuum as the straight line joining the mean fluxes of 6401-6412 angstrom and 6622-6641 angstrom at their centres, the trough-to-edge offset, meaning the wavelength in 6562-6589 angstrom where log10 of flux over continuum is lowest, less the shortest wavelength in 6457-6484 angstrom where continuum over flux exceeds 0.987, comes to 108.0 angstrom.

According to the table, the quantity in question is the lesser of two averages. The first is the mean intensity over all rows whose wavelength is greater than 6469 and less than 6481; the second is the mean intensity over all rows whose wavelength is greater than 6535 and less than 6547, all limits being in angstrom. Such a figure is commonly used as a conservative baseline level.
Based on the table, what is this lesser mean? 18.0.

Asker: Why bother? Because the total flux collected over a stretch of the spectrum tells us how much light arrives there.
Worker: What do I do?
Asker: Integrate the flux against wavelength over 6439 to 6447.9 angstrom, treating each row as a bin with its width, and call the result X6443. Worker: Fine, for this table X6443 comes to 158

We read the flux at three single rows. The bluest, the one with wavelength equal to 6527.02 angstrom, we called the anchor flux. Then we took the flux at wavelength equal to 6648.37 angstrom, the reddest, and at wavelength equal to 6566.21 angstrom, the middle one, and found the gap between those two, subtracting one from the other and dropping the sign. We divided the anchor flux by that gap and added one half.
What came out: 12.6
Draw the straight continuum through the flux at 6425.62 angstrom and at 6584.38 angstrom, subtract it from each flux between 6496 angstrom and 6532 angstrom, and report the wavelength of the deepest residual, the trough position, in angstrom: 6506.01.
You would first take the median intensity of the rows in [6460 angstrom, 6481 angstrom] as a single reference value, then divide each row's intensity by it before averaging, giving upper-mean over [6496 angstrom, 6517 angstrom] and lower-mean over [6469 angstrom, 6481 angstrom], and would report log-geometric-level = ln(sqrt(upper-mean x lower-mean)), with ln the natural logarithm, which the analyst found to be -0.008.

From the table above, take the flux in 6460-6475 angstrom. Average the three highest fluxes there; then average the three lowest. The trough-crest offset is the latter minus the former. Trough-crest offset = -0.59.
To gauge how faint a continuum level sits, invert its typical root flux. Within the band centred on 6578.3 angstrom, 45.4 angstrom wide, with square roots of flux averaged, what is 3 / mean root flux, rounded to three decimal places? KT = 0.718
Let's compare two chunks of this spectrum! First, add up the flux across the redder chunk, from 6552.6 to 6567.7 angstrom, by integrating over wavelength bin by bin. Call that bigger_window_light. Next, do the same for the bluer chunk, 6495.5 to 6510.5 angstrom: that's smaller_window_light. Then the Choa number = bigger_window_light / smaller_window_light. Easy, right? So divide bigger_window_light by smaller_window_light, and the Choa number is 1.0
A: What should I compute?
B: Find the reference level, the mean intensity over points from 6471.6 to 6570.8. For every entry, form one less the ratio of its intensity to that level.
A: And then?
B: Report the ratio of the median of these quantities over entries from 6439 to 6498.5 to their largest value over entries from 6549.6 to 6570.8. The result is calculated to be -0.14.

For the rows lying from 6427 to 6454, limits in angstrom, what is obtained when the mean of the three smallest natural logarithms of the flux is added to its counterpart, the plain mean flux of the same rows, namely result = 20.9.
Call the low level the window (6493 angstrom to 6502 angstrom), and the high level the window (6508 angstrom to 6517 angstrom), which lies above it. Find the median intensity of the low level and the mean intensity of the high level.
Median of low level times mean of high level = 312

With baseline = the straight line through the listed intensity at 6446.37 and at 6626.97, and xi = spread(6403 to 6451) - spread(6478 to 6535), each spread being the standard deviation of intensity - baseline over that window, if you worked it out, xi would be 0.06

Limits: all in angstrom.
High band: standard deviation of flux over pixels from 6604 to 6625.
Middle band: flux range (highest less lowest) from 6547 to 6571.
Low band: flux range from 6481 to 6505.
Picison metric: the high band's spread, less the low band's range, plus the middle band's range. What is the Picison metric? 1.2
